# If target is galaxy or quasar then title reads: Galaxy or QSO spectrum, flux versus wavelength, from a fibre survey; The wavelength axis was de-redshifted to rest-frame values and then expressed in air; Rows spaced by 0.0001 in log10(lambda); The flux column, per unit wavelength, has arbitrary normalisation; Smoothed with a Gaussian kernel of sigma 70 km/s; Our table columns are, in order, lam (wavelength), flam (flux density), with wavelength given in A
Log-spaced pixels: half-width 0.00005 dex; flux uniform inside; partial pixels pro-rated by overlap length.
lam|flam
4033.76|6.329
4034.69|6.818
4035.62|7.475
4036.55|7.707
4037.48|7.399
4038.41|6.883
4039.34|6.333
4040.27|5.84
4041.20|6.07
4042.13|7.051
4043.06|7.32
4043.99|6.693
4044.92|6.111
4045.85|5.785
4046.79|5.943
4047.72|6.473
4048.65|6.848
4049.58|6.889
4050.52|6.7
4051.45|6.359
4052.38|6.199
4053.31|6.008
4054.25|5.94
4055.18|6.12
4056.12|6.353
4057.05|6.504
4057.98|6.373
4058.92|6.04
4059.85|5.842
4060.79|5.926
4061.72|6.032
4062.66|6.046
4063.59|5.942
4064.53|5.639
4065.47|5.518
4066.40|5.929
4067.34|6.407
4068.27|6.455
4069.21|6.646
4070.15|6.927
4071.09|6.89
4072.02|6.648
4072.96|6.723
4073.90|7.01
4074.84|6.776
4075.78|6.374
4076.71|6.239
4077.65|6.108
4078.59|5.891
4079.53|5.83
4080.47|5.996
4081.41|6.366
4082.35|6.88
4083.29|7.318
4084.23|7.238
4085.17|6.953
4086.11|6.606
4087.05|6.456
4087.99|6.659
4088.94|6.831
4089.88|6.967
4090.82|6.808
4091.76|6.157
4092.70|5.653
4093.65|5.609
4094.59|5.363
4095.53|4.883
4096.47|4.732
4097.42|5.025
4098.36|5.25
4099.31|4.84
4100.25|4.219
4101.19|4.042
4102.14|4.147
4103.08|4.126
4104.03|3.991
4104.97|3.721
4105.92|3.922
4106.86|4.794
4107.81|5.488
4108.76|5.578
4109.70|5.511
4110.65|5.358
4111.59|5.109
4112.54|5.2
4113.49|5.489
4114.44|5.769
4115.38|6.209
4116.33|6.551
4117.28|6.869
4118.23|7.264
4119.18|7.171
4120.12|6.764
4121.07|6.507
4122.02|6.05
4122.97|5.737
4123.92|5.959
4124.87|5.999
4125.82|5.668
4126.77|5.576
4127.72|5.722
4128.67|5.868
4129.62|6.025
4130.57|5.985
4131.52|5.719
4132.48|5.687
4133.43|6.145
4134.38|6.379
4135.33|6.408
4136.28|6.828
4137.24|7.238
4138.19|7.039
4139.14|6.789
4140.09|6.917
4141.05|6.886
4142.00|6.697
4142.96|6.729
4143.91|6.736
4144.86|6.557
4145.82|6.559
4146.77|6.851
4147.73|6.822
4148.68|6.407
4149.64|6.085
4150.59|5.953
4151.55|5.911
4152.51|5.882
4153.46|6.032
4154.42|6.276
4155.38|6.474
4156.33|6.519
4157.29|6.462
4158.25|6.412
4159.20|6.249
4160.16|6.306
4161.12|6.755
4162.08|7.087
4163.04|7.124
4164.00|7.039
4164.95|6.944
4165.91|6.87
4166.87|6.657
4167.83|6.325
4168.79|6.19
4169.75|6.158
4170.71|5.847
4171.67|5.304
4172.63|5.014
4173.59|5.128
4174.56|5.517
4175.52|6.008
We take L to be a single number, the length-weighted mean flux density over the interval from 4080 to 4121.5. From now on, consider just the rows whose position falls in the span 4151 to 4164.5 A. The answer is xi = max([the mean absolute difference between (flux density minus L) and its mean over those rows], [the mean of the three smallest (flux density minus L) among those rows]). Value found 0.31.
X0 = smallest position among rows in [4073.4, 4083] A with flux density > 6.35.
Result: 4073.90 A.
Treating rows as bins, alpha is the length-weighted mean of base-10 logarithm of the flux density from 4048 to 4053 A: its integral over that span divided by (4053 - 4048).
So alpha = 0.82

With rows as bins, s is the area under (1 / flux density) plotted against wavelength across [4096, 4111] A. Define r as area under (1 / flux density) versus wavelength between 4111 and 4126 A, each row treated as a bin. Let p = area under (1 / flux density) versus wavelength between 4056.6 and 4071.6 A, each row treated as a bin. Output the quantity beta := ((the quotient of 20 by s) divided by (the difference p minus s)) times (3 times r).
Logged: -54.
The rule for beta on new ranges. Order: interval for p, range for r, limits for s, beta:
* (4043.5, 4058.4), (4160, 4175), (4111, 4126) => -550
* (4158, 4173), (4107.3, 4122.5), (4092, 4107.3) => -47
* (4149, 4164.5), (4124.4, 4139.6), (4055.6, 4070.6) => -3701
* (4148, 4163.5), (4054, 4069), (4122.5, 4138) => -464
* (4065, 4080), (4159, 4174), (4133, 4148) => 530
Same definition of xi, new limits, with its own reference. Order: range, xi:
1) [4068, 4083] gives 0.33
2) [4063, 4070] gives 0.37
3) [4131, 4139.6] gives 0.45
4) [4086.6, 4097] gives 0.69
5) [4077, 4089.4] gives 0.41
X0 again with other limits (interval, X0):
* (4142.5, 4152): 4142.96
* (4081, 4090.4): 4081.41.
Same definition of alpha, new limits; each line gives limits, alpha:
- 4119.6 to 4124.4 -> 0.79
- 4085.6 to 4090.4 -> 0.83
